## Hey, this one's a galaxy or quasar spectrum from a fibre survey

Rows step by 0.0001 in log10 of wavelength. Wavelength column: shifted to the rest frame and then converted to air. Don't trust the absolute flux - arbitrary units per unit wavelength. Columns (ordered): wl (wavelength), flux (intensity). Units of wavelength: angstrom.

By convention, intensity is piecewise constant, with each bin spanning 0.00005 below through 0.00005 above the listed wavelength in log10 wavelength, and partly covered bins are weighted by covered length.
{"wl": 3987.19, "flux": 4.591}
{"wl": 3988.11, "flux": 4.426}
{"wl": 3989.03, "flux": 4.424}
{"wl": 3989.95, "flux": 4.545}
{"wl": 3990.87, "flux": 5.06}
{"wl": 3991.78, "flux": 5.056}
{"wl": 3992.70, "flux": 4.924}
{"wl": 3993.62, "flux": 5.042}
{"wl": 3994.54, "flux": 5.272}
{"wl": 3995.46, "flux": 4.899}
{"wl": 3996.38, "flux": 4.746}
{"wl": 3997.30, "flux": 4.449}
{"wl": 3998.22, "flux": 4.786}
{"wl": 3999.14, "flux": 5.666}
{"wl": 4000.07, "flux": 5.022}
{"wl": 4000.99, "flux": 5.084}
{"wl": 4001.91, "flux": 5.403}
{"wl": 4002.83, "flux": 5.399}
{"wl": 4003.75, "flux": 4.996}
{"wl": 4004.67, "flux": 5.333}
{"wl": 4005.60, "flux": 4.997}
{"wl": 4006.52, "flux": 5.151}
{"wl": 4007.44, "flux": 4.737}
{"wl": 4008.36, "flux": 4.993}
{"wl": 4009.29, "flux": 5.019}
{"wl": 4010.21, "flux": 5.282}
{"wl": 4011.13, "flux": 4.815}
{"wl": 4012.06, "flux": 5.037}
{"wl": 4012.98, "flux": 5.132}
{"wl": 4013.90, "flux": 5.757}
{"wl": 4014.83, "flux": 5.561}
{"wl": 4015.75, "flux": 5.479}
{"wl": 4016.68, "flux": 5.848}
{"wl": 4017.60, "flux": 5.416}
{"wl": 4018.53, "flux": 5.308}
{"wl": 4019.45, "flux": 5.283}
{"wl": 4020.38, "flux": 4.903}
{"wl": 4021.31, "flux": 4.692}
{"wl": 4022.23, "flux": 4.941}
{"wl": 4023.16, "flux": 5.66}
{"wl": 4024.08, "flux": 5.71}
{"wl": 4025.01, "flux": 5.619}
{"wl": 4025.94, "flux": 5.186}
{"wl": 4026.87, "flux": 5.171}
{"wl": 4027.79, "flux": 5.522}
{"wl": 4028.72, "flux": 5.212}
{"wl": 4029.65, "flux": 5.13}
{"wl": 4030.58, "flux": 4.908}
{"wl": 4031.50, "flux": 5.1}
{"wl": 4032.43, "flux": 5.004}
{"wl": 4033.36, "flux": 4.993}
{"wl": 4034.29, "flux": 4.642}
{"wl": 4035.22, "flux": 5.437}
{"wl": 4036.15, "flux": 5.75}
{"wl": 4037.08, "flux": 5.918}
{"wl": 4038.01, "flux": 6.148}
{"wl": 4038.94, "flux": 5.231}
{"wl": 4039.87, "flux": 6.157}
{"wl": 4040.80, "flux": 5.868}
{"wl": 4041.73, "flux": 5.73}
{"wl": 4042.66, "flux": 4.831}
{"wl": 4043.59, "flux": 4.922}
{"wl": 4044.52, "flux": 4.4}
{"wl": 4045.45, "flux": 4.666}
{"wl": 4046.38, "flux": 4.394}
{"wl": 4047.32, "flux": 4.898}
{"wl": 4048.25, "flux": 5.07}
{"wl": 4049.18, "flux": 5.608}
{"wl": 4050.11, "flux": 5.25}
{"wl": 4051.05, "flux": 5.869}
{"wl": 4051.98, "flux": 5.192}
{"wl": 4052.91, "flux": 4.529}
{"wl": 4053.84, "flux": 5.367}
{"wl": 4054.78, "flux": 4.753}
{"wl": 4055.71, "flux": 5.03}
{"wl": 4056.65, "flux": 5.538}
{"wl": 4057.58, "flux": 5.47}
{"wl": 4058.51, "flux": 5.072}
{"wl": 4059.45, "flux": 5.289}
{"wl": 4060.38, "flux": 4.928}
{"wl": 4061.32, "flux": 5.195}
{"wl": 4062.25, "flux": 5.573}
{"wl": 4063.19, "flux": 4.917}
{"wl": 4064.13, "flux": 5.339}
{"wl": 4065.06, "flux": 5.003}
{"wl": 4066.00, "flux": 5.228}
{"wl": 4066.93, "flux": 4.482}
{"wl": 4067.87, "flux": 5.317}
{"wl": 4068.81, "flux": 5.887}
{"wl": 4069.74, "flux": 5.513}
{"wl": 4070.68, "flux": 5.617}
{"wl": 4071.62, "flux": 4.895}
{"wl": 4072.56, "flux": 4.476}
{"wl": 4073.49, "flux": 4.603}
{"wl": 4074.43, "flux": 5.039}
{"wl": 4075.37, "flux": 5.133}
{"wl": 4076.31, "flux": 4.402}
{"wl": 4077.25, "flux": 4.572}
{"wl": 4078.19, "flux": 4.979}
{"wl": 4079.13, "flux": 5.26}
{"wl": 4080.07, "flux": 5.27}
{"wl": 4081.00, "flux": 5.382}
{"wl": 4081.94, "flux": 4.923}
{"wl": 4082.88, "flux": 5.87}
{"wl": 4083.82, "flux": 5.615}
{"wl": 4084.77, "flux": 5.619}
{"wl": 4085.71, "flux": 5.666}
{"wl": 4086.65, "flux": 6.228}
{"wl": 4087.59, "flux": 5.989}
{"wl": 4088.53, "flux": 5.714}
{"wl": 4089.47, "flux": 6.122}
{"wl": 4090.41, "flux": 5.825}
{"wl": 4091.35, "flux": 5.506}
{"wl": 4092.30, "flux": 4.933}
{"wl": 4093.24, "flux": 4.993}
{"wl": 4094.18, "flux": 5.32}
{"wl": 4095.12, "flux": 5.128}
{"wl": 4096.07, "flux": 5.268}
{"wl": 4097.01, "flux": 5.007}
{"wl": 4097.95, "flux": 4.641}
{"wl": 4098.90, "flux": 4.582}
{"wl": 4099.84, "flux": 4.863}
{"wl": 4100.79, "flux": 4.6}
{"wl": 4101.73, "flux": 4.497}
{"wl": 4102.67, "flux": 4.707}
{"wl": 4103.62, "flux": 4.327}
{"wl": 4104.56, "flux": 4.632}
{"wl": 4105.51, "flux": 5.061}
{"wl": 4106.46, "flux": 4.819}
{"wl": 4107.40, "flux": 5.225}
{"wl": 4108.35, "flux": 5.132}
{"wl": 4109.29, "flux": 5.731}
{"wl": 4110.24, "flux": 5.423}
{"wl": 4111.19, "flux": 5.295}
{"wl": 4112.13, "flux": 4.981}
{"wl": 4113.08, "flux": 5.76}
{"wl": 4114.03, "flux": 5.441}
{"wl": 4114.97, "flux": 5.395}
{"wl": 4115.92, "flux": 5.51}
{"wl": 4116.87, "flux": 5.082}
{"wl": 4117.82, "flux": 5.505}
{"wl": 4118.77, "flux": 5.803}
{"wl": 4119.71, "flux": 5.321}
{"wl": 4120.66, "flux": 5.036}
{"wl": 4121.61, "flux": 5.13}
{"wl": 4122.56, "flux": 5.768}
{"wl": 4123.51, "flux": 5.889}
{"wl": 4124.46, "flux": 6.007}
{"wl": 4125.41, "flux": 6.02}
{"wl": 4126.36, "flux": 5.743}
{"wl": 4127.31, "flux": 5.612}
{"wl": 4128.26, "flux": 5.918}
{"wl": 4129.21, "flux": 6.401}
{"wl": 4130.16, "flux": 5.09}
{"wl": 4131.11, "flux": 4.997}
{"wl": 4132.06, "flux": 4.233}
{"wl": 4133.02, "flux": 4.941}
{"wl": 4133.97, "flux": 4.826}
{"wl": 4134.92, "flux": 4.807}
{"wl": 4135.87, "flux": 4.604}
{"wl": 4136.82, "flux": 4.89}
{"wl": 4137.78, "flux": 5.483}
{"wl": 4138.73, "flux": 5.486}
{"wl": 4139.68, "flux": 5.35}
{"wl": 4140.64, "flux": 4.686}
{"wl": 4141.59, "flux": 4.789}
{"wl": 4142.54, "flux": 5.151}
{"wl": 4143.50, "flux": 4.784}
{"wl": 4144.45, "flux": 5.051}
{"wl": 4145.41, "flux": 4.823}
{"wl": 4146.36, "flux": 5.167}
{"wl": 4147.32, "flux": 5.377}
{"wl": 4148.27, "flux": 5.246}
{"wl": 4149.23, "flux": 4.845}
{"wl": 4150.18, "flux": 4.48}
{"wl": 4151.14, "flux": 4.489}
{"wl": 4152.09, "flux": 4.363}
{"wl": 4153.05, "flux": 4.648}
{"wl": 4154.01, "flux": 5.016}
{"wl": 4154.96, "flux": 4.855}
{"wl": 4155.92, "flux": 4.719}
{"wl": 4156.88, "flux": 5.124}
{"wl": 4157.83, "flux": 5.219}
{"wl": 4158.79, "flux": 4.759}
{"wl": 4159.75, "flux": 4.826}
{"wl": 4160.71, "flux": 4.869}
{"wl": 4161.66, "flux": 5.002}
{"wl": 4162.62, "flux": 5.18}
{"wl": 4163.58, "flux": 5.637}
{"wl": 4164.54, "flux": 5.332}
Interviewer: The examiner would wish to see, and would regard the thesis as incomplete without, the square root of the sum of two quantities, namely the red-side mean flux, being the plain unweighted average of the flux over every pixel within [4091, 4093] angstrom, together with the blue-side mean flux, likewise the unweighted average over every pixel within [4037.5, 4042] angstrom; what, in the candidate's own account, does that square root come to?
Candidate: 3.32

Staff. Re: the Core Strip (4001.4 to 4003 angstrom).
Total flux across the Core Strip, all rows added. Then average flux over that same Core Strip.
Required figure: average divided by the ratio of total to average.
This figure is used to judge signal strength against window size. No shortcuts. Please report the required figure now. 2.70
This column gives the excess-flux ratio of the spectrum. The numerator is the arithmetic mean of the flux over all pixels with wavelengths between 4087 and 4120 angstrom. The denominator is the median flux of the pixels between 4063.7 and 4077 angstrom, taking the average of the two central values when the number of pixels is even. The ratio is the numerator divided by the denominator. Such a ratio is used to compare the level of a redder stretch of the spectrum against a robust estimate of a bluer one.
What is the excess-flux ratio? 1.02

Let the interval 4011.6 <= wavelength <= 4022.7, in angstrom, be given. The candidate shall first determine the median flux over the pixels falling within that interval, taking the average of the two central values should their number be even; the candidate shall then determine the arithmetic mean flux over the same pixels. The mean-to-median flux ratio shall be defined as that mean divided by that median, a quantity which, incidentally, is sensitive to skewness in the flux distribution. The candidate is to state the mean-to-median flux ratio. 0.997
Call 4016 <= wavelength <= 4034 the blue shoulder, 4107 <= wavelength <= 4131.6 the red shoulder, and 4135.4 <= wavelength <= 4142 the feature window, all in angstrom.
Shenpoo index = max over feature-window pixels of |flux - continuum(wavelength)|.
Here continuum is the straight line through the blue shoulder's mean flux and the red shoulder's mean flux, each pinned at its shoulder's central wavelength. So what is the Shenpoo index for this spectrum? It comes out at 1.0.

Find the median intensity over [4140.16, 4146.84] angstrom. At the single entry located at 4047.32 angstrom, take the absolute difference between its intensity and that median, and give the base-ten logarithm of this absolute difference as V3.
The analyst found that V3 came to -1.1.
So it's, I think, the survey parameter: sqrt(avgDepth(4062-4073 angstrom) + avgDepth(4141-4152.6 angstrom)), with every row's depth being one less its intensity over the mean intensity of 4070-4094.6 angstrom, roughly 0.32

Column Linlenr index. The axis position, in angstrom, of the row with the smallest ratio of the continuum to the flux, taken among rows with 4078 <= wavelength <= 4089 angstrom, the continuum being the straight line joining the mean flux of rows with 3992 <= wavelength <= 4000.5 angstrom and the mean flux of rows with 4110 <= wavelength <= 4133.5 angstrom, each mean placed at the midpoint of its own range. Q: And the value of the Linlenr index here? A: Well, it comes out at 4086.65 angstrom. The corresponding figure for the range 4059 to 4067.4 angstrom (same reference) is 4062.25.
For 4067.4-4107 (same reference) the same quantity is 4086.65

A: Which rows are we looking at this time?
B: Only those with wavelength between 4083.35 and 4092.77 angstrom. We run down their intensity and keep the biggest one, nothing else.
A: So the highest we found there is 6.228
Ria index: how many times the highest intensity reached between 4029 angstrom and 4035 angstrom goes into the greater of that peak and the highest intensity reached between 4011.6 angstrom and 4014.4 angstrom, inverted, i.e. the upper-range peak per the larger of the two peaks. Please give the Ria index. 0.89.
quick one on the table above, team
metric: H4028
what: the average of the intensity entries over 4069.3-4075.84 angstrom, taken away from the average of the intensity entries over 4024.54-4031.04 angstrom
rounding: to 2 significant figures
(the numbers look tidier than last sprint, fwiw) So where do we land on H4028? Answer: 0.21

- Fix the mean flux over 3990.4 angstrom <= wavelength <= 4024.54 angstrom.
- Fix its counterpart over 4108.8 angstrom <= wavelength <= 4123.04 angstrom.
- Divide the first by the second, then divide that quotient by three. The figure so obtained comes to 0.318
